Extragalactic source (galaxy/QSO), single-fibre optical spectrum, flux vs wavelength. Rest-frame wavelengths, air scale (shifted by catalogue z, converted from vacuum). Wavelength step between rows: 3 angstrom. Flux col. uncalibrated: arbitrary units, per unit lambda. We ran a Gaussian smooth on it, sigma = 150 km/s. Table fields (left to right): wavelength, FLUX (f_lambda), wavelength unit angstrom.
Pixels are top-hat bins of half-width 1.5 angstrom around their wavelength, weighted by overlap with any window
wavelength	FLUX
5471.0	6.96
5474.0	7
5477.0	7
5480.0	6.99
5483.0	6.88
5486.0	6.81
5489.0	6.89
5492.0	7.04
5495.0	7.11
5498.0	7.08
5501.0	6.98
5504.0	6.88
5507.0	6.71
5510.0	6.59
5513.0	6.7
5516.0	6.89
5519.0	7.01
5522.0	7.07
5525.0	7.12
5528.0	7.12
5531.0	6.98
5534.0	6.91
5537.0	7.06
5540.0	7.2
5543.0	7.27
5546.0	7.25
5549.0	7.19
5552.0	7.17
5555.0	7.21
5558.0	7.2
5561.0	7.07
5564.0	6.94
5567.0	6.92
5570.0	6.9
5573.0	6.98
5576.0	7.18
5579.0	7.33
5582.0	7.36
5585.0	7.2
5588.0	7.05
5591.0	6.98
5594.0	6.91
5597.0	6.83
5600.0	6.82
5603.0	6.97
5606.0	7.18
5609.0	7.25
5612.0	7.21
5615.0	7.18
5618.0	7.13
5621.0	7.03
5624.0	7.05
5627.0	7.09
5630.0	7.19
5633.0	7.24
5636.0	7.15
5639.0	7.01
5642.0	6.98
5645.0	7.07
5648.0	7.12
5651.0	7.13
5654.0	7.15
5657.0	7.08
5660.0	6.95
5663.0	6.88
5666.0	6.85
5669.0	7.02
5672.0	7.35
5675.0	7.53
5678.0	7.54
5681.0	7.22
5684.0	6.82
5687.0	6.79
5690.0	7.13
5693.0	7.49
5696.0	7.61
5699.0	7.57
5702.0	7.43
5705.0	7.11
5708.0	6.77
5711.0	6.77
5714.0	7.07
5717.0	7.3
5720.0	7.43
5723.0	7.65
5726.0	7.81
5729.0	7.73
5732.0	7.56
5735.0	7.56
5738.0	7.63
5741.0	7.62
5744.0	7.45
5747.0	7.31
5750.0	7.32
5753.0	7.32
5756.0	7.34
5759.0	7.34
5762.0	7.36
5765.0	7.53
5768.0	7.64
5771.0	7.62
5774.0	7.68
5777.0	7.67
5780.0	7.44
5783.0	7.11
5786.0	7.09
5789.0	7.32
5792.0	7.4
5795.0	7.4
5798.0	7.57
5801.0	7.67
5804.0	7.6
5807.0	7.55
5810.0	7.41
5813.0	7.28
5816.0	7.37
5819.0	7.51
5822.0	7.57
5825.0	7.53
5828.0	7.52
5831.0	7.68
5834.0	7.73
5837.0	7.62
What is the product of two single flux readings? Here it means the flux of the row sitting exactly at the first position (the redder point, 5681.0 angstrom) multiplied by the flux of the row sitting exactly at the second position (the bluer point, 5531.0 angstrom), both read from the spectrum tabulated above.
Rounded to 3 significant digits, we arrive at 50.4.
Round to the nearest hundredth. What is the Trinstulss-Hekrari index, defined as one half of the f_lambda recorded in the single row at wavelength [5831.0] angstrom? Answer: 3.84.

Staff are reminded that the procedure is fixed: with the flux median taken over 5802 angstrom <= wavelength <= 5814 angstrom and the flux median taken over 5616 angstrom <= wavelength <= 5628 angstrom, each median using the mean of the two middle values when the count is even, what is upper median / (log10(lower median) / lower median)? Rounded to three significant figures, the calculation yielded 62.3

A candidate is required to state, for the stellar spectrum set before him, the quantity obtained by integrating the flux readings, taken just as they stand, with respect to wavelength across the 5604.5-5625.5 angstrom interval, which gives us 150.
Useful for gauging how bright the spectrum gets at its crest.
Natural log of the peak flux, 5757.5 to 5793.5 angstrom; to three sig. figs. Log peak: 2.04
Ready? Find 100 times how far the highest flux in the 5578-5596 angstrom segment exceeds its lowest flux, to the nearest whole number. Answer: 45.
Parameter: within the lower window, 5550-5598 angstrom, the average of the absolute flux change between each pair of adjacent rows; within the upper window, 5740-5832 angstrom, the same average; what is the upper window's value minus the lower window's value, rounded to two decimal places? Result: 0.00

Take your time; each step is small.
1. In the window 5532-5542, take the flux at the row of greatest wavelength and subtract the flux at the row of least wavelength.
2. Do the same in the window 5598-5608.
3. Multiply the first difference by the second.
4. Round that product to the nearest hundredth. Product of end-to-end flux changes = 0.10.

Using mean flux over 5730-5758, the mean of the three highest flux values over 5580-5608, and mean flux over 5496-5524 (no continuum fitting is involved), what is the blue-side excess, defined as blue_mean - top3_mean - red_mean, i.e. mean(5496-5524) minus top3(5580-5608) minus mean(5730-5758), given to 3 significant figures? -7.82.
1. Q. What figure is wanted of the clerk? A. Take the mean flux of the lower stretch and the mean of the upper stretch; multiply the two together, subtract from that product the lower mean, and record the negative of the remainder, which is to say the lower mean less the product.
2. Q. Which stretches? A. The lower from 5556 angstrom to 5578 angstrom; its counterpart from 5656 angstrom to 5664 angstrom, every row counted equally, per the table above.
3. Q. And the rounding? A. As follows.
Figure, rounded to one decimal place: -42.0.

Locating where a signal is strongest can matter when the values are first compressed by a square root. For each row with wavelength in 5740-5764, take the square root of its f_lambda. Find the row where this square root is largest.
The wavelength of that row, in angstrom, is 5741.0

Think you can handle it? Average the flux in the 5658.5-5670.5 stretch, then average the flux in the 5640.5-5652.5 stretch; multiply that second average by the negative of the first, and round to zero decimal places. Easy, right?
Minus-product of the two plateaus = -49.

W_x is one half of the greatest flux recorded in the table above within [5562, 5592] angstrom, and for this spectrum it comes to 3.68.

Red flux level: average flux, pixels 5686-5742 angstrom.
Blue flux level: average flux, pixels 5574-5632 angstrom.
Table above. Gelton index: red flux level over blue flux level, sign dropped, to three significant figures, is 1.04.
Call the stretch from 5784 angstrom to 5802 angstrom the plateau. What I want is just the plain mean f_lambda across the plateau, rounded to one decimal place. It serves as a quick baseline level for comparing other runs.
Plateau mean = 7.4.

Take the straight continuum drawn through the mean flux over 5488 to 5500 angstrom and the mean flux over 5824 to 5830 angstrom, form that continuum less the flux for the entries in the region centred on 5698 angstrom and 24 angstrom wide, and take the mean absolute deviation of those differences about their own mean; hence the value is 0.29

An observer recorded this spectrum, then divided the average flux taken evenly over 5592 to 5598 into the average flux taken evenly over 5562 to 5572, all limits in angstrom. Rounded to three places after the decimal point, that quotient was 1.007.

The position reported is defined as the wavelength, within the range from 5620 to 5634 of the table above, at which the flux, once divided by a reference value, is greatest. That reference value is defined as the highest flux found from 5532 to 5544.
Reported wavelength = 5633.0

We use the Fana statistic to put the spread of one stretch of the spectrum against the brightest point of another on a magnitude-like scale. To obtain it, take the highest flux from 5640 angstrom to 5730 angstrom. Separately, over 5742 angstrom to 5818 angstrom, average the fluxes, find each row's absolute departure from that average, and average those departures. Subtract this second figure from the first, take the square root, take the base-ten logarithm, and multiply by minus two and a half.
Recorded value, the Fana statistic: -1.11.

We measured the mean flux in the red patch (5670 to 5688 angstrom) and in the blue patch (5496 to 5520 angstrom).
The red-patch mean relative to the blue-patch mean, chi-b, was 1.05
